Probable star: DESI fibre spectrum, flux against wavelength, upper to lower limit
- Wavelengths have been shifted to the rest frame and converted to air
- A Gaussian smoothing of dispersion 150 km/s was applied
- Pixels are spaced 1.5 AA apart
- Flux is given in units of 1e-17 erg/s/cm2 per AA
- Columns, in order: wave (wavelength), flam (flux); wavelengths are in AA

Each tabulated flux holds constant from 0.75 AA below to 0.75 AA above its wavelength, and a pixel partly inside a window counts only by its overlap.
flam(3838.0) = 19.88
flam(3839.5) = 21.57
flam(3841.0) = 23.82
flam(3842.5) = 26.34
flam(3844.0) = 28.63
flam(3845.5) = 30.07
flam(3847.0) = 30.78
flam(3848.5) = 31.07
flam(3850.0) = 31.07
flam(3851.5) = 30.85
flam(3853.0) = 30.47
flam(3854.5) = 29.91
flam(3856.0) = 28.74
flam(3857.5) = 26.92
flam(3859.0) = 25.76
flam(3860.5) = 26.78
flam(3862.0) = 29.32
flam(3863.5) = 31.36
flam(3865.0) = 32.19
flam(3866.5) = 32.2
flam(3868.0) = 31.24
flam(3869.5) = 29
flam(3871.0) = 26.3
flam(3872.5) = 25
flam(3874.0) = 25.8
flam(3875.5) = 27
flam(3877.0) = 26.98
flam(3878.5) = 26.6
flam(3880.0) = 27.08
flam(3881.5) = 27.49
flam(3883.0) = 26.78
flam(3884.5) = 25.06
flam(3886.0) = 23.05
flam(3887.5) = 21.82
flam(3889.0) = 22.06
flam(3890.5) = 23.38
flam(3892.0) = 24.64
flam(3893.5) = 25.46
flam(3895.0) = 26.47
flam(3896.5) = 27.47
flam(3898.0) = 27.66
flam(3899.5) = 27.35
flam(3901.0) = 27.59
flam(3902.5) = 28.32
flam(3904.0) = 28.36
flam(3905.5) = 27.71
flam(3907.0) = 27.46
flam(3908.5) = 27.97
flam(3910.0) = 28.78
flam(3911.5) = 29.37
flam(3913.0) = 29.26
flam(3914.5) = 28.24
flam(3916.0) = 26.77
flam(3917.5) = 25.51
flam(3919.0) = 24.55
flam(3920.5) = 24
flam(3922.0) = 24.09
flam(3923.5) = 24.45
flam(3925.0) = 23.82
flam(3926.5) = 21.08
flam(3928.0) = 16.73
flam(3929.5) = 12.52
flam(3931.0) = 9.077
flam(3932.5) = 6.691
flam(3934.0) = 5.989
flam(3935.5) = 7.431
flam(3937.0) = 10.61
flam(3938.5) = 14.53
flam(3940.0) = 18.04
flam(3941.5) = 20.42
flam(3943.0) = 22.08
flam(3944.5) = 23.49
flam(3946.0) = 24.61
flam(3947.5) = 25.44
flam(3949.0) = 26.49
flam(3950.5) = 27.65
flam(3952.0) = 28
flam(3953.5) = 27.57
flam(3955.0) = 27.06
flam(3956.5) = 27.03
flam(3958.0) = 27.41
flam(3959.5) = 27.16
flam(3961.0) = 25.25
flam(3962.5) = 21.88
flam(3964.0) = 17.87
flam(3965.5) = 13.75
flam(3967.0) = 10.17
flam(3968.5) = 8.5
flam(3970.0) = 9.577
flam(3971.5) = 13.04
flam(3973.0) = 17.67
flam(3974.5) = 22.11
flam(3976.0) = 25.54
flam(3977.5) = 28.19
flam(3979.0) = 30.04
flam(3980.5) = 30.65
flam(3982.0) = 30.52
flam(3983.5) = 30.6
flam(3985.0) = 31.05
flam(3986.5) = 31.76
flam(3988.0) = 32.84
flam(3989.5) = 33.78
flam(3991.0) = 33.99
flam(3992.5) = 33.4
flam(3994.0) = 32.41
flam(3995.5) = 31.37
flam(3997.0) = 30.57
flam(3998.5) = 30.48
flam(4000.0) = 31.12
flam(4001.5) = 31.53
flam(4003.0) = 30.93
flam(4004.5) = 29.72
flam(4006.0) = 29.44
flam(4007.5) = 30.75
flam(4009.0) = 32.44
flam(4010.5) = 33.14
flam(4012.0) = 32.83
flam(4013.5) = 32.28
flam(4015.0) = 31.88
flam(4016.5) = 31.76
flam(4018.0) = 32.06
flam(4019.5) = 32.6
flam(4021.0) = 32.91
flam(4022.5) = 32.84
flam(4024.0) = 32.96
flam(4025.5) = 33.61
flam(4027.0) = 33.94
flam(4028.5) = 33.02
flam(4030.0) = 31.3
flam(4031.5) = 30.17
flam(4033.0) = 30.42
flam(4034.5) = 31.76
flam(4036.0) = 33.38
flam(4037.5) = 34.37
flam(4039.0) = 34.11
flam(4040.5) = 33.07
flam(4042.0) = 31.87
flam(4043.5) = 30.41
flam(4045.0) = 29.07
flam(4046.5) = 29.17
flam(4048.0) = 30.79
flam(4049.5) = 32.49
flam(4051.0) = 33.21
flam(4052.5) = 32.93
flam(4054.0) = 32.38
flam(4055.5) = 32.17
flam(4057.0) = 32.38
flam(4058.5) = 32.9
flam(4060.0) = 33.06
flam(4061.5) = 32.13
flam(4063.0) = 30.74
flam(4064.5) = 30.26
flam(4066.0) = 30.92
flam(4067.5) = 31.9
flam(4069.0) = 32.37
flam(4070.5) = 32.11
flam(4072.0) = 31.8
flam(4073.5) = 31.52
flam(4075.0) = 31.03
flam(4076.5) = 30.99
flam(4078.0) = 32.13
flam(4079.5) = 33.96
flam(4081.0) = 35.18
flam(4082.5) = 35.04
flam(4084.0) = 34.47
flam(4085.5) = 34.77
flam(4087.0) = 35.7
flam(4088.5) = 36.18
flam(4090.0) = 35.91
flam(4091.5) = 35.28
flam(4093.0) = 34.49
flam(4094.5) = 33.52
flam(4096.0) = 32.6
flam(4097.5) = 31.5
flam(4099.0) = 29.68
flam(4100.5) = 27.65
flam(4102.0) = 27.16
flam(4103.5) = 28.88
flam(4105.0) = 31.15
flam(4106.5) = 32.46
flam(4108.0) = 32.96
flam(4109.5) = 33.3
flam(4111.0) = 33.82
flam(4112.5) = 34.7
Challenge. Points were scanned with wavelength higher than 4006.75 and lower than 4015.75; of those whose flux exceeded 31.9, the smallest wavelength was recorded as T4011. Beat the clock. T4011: 4009.0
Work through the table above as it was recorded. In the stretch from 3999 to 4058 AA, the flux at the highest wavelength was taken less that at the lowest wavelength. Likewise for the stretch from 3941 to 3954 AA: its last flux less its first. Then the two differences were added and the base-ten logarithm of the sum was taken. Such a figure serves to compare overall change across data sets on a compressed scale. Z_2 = 0.92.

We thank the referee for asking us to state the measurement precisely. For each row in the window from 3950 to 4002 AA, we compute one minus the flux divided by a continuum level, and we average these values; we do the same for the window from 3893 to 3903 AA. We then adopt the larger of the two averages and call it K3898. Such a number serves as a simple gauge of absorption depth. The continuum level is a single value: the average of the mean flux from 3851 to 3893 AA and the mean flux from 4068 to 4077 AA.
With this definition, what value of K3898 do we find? 0.12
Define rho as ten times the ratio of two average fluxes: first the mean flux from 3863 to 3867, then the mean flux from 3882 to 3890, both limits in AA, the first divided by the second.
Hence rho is 13.4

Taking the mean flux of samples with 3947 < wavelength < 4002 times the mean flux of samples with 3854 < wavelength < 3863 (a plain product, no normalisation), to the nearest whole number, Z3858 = 727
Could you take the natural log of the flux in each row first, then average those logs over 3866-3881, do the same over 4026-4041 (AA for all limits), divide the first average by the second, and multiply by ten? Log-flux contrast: 9.5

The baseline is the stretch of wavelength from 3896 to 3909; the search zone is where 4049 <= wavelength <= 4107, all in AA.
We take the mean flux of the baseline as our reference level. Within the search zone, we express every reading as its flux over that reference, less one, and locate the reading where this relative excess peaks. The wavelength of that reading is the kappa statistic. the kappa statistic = 4088.5 AA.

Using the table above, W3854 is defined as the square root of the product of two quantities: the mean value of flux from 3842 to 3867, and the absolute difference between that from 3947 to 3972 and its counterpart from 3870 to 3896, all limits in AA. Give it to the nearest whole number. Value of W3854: 11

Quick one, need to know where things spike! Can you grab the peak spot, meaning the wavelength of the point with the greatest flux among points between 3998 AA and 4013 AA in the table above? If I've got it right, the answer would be 4010.5 AA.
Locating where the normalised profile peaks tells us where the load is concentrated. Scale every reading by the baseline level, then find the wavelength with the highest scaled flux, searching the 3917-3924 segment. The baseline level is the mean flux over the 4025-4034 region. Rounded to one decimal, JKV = 3917.5 AA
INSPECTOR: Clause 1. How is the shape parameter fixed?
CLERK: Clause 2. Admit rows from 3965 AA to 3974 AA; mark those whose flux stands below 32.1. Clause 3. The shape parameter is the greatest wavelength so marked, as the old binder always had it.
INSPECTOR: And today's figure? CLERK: 3973.0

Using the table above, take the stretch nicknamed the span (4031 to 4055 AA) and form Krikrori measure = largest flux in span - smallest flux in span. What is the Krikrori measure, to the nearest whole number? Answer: 5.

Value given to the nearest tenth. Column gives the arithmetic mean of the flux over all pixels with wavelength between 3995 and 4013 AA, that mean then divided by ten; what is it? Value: 3.1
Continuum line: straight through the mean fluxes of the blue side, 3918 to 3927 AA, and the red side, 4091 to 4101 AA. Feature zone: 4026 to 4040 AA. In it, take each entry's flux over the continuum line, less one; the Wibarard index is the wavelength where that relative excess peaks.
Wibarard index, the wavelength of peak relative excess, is 4027.0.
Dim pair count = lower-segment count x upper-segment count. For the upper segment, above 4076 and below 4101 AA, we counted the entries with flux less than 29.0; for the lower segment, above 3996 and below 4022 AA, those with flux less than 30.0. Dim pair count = 2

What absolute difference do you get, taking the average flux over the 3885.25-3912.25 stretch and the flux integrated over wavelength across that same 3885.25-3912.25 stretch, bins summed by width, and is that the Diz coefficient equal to 686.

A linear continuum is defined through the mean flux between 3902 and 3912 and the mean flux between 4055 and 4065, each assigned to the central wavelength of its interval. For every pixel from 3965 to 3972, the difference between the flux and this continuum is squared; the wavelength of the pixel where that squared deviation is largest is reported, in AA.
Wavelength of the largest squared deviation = 3968.5 AA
